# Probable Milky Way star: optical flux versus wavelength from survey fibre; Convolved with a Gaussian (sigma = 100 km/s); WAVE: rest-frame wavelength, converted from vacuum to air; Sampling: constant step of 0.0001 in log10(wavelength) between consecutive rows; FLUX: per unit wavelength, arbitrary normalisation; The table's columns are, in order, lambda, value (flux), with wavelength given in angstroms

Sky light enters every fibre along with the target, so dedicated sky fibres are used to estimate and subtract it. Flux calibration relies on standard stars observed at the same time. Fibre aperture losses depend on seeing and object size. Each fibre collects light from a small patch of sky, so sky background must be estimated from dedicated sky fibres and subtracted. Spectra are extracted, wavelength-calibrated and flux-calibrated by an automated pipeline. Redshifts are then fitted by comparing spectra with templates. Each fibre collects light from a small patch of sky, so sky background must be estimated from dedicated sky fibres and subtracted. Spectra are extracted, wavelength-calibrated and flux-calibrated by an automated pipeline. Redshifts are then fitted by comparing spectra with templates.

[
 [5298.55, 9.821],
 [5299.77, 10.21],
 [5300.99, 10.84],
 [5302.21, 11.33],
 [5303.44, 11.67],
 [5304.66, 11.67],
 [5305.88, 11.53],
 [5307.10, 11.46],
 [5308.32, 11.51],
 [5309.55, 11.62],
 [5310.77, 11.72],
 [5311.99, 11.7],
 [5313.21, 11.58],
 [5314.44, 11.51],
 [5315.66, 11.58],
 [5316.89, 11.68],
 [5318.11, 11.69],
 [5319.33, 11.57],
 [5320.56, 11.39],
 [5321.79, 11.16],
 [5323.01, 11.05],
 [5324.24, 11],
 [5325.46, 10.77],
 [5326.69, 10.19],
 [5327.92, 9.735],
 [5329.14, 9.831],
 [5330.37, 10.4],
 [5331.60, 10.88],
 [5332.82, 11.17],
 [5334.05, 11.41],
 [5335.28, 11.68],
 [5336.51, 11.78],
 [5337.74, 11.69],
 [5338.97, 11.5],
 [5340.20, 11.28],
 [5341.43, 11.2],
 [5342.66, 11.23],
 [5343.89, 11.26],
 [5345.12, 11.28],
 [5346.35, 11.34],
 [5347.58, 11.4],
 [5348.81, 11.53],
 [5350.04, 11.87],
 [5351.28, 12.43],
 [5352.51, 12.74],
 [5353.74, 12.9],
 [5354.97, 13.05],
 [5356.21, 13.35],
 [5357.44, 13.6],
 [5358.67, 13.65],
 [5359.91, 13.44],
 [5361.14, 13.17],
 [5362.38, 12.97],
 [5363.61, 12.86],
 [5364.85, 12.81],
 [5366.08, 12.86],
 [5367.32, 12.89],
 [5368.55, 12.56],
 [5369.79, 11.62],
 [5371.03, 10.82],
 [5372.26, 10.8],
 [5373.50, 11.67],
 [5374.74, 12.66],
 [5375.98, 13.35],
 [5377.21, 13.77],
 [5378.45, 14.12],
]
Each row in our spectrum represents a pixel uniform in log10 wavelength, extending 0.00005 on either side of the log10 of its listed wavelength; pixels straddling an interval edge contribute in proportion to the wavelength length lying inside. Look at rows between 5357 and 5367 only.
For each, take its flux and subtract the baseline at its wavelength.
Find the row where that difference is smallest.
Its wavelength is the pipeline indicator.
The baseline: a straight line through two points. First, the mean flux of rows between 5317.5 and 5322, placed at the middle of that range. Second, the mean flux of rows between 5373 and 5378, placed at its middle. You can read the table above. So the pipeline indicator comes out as 5364.85 angstroms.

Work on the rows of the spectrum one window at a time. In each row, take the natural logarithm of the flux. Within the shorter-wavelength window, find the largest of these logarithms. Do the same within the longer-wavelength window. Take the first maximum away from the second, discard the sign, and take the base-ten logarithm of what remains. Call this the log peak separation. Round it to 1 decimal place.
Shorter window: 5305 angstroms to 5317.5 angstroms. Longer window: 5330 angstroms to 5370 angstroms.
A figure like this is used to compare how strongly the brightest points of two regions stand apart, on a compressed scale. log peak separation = -0.8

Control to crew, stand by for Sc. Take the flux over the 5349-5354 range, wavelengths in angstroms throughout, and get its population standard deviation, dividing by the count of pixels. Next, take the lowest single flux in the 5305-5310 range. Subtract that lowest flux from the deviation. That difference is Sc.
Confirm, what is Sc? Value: -11.1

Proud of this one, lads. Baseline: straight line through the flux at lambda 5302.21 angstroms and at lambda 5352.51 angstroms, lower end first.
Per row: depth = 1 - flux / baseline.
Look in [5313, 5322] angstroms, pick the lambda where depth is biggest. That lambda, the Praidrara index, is 5321.79 angstroms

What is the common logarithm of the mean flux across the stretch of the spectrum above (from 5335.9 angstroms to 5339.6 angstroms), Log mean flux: 1.07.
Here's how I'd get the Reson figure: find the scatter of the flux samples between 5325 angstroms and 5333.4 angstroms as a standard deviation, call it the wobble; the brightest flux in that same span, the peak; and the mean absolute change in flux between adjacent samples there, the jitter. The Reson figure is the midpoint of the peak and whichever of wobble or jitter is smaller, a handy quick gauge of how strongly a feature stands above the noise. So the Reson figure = 5.8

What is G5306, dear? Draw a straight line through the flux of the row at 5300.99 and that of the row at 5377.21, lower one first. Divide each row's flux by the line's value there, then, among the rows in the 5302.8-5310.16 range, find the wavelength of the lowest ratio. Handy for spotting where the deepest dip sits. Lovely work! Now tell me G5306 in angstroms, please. 5307.10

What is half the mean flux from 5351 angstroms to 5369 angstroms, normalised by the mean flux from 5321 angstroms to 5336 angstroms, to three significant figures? 0.604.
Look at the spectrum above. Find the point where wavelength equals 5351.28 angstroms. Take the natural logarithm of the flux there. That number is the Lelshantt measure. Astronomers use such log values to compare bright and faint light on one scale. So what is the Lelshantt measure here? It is 2.52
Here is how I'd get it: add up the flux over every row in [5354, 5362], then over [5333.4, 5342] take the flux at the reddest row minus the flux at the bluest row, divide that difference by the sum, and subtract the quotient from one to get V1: 1.00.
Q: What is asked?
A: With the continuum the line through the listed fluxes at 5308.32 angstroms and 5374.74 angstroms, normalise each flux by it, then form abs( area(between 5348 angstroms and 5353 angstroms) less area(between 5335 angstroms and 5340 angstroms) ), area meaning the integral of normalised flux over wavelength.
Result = 0.1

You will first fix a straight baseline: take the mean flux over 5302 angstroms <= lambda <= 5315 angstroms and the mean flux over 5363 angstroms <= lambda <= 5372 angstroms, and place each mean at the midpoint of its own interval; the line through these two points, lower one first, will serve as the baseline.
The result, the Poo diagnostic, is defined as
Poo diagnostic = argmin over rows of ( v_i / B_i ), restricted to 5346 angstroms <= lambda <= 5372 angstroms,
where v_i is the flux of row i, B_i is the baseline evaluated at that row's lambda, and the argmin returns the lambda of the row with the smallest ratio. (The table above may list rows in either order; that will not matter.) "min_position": 5371.03 angstroms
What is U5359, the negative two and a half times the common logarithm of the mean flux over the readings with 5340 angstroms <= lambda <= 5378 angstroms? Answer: -2.73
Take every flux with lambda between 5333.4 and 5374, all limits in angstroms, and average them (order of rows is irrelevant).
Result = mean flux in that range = 12.1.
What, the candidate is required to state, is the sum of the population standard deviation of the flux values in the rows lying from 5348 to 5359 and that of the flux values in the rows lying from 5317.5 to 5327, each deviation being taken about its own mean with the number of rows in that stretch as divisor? 1.1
